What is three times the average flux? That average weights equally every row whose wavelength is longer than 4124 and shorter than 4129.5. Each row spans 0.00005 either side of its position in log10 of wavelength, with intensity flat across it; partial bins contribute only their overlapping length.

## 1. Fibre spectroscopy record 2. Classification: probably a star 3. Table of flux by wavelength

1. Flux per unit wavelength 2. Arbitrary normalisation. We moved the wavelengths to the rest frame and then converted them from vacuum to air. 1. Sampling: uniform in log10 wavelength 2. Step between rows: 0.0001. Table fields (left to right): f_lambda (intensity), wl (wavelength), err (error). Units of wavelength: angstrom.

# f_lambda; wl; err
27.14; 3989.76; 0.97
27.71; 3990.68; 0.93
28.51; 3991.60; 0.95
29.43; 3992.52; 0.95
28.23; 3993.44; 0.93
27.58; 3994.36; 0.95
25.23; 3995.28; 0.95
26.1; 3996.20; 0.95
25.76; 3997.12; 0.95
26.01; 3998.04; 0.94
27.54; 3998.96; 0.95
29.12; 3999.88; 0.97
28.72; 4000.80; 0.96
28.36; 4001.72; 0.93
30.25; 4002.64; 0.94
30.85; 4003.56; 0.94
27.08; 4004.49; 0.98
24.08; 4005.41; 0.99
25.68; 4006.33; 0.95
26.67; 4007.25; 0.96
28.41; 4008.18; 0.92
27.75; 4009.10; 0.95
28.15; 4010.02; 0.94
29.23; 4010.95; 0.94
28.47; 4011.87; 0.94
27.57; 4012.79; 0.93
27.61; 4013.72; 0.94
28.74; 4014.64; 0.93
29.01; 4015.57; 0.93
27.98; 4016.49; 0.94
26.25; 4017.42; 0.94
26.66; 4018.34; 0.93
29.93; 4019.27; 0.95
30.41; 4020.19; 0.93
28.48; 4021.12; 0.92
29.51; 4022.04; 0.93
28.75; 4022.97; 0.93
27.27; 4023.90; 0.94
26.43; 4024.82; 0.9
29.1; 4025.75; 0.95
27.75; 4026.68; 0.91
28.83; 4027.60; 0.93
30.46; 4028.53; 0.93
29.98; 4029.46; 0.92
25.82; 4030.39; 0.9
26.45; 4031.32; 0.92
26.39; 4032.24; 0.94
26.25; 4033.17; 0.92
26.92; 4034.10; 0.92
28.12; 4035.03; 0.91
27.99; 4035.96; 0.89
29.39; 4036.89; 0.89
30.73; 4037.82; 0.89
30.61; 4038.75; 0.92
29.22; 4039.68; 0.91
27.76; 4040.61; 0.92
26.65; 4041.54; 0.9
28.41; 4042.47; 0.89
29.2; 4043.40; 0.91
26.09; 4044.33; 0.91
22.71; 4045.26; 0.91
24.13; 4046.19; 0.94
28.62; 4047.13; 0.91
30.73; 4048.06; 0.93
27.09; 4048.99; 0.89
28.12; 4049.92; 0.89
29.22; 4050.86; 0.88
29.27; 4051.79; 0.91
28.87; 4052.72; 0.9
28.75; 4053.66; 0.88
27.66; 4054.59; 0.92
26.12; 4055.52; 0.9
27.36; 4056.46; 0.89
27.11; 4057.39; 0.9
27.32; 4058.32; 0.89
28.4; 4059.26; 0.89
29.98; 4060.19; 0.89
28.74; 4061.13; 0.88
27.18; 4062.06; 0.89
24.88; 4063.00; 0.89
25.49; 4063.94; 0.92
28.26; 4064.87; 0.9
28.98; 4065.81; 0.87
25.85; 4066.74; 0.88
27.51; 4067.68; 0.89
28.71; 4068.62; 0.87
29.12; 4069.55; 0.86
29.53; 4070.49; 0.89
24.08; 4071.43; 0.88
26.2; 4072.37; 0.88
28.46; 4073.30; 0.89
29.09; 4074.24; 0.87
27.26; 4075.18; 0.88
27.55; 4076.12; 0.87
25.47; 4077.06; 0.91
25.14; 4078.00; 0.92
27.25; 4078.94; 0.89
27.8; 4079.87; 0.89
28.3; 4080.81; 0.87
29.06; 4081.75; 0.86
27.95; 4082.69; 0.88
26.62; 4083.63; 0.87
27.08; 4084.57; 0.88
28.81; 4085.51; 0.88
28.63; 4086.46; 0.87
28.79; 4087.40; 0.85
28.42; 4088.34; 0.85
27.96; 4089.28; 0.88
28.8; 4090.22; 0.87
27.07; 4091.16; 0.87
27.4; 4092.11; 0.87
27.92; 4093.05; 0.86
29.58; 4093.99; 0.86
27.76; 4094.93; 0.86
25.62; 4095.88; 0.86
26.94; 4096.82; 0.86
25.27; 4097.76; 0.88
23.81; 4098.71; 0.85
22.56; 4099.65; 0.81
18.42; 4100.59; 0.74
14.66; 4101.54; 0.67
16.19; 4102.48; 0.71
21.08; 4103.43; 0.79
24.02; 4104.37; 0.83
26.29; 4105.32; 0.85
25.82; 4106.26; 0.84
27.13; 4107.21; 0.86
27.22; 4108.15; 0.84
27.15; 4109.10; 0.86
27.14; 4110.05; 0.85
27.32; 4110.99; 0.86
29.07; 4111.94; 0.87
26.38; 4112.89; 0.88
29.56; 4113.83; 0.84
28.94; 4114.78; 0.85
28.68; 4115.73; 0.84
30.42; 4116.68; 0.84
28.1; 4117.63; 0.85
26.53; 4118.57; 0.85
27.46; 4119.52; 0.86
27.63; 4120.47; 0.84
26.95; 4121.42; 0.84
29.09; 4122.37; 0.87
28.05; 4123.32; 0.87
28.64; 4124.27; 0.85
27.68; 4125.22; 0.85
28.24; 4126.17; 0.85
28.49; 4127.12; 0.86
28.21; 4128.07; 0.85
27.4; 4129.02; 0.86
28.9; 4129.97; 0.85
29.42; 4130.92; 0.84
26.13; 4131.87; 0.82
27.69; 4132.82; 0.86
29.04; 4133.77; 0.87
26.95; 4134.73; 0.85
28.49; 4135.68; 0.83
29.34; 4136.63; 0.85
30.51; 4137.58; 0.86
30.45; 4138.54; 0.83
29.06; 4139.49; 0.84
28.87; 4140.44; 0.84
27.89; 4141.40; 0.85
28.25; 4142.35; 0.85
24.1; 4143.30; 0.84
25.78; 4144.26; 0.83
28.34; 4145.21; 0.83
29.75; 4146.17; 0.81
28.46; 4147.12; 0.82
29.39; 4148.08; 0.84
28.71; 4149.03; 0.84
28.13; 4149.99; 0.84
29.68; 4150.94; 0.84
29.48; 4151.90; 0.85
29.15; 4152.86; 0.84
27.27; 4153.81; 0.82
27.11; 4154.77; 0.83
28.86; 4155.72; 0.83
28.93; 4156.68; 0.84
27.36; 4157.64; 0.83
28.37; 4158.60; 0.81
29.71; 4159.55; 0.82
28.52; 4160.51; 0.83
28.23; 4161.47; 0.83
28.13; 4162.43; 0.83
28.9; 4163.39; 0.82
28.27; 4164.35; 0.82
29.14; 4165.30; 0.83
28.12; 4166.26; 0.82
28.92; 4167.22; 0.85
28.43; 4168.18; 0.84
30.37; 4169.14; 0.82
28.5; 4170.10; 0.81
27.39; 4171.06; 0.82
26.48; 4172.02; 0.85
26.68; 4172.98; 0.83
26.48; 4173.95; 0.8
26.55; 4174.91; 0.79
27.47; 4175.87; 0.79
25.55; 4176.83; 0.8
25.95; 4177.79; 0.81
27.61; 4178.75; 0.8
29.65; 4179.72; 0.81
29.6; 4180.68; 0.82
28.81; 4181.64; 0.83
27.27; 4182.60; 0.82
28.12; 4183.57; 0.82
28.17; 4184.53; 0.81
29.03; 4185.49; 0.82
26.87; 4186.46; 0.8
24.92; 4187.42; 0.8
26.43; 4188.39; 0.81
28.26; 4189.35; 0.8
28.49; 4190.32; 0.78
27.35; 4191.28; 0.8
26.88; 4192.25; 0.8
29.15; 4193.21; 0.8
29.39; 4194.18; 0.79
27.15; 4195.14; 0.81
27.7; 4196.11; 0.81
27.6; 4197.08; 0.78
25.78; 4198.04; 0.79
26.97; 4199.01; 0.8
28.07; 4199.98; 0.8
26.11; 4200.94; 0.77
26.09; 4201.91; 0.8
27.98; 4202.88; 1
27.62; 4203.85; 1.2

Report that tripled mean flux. 84.3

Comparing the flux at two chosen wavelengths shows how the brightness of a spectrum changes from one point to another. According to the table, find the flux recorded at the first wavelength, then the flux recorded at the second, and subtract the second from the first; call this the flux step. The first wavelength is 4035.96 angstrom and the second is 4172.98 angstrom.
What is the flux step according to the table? 1.3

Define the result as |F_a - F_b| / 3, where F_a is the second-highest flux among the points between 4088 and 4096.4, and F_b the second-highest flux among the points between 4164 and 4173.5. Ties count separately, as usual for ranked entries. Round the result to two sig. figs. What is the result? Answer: 0.11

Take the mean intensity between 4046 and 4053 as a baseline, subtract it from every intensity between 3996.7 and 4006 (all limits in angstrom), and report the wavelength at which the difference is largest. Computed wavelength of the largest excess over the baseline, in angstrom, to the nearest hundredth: 4003.56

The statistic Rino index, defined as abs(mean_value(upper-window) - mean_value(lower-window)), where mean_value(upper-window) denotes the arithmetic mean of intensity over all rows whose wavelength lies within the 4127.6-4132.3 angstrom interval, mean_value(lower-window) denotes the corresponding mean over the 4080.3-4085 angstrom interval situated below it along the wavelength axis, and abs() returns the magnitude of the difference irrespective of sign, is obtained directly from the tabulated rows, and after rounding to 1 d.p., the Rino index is 0.2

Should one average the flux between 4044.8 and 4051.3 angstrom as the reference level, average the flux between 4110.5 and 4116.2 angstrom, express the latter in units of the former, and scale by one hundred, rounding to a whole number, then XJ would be 104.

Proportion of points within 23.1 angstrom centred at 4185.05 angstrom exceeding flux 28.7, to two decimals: 0.25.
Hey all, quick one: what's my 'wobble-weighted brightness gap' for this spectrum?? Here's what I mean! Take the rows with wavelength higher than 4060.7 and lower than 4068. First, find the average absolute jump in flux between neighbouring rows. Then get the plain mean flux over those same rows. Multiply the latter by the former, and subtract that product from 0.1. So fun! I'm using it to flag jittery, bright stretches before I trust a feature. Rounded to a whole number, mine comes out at -49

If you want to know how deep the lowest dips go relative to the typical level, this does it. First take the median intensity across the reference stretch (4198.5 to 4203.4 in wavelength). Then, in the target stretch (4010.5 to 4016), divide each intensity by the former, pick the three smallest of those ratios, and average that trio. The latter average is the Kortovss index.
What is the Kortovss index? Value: 1.034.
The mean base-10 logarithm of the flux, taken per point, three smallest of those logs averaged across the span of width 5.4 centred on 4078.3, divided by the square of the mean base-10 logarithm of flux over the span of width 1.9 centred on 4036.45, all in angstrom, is 0.665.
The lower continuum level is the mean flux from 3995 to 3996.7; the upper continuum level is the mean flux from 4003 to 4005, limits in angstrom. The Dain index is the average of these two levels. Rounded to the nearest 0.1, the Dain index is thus 27.3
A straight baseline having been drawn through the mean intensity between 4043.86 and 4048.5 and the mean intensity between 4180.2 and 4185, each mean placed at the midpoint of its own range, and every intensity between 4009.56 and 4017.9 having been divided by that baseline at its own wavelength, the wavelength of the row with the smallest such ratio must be 4017.42 angstrom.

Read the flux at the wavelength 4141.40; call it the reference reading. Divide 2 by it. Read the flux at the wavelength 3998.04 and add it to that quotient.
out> 26.1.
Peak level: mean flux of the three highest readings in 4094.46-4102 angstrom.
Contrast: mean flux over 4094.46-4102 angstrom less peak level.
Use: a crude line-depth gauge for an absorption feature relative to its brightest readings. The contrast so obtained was -3.6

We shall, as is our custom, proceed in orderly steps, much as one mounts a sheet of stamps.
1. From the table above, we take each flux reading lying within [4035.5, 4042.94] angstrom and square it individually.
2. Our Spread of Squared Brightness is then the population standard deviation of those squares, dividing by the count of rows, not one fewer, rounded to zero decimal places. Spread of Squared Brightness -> 76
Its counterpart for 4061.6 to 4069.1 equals 78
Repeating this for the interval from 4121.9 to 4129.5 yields 28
